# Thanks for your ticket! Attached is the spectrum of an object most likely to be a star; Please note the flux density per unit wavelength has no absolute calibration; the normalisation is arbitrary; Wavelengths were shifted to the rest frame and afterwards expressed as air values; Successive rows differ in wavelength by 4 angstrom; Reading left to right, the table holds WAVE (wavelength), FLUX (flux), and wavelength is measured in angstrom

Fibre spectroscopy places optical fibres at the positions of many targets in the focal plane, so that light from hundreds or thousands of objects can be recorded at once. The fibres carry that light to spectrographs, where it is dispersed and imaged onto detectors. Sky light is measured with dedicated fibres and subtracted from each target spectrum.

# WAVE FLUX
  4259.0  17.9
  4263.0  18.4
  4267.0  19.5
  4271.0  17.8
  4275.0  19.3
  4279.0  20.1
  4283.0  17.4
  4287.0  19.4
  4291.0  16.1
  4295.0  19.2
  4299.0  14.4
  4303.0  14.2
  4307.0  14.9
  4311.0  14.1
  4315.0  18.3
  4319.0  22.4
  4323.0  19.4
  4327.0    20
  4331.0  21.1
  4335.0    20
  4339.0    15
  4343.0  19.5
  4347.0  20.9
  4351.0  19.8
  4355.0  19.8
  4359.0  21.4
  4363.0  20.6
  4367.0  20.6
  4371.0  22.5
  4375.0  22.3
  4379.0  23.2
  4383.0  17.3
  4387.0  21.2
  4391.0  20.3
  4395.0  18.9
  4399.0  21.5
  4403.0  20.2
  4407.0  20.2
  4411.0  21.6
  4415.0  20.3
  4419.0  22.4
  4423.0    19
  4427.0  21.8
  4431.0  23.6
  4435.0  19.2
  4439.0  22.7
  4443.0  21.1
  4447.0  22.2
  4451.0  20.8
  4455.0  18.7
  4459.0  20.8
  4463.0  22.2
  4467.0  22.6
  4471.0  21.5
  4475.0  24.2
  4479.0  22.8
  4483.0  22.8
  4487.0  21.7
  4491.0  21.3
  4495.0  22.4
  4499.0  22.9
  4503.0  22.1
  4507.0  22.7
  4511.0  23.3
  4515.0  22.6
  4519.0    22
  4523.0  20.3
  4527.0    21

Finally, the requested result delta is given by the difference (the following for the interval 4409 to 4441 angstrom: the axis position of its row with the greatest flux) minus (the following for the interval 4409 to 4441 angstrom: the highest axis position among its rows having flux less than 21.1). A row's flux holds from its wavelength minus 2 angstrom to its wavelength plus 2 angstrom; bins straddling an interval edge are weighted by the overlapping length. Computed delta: -4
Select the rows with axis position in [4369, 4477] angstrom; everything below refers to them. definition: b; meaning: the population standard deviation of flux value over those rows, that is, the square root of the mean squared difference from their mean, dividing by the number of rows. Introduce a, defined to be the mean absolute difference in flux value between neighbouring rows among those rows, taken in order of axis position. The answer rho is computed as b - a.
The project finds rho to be -0.4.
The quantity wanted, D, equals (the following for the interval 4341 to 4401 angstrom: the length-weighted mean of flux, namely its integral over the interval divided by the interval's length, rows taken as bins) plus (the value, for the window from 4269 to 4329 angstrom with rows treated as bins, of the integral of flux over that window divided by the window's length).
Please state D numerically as 38.5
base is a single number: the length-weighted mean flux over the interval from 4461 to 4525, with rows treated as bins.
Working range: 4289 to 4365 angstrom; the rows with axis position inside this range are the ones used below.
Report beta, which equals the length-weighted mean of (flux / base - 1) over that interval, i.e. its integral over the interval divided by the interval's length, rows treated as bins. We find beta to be -0.17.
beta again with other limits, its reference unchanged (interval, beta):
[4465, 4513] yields 0.01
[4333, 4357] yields -0.14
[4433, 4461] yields -0.07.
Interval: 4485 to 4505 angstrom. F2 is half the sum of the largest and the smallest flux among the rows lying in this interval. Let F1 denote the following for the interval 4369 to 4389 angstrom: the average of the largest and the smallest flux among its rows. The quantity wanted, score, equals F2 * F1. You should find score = 448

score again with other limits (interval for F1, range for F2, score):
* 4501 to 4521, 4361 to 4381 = 496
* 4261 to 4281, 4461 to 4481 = 433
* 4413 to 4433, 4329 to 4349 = 384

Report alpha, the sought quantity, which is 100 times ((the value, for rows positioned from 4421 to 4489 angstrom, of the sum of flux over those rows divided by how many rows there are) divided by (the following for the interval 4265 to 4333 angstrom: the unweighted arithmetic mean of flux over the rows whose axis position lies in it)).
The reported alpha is 120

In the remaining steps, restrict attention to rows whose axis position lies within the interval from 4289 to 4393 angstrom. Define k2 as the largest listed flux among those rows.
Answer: 23.2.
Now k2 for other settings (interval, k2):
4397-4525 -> 24.2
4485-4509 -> 22.9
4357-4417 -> 23.2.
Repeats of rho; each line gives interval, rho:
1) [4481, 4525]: 0.0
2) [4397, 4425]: -0.5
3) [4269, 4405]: 0.4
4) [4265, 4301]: -0.7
